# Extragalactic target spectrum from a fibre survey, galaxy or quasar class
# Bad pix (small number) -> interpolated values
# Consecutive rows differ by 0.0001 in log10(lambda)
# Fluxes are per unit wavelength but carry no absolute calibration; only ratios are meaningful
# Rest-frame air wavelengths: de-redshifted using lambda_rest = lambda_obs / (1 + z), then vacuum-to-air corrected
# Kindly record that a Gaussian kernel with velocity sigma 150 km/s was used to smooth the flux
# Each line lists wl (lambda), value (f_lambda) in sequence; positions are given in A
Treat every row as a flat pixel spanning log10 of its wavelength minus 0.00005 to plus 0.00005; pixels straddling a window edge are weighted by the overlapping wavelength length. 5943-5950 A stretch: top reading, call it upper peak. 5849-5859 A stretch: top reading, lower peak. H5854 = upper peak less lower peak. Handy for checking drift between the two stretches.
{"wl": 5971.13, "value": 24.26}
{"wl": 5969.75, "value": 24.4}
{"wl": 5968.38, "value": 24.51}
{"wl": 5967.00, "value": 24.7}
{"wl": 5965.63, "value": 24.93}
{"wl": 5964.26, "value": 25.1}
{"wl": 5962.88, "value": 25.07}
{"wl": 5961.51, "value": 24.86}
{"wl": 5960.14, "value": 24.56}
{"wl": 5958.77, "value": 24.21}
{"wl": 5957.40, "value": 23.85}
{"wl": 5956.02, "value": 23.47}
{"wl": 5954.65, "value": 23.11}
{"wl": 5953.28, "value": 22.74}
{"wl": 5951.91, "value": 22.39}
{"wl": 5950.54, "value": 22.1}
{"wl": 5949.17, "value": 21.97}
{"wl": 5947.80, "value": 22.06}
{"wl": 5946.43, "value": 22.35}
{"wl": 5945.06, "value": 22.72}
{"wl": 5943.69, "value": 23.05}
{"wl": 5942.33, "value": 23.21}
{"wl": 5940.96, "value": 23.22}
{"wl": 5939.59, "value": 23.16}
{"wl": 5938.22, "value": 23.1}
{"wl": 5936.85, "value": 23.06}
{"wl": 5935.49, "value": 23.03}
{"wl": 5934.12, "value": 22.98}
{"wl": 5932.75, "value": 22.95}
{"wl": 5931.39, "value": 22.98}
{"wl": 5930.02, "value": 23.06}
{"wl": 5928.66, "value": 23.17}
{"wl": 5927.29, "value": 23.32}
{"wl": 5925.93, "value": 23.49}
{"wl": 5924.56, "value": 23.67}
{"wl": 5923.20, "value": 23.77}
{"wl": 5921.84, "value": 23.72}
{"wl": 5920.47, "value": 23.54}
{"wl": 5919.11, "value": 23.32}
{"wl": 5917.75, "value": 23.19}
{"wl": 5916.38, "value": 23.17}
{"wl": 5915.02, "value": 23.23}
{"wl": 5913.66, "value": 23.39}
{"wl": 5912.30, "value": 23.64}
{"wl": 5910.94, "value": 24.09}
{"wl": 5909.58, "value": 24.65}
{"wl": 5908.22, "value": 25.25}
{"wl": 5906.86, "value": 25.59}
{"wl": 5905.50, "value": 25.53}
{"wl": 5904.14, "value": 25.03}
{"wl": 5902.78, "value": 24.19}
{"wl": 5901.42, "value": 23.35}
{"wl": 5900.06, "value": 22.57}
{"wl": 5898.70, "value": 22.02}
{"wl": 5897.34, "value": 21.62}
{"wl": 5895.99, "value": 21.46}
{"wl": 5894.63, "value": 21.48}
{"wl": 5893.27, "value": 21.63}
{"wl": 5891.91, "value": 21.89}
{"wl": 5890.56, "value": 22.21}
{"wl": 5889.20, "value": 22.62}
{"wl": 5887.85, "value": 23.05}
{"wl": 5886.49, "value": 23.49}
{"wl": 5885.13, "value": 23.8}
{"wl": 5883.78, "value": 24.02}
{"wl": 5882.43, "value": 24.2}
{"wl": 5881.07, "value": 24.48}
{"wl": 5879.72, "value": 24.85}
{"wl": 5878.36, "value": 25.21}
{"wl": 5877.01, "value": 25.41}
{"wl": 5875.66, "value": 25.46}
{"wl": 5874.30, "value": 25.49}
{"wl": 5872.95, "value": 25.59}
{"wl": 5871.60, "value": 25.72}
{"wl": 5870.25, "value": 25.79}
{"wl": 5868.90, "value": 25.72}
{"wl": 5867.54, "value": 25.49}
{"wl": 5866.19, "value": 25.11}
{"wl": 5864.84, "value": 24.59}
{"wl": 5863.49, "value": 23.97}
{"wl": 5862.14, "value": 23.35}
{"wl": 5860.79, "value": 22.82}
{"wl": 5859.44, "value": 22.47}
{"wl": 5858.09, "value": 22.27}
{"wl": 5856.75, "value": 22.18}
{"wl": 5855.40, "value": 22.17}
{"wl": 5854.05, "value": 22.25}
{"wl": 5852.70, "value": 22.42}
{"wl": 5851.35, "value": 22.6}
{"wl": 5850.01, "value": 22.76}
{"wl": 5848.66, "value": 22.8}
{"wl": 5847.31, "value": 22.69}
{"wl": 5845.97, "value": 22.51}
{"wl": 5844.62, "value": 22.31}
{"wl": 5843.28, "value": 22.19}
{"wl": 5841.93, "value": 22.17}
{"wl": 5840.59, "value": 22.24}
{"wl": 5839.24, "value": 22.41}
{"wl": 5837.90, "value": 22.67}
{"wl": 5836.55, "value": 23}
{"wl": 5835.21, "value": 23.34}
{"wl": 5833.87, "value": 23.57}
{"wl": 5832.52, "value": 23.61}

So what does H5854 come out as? 0.3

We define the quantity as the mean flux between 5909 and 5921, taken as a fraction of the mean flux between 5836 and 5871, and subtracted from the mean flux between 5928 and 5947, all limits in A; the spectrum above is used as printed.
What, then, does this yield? 22.0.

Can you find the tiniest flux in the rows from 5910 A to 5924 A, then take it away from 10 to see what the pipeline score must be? -13.2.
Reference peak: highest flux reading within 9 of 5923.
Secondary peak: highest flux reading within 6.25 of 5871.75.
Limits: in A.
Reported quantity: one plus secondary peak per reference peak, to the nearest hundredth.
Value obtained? 2.08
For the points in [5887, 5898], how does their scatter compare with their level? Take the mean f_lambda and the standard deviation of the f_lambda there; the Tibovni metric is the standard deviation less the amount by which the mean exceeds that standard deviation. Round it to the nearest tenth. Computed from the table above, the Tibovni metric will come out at -20.9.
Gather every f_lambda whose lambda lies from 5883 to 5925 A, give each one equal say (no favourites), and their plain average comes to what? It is 23.4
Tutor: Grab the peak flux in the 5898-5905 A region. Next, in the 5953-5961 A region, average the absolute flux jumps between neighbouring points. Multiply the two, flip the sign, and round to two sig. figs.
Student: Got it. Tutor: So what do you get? -9.1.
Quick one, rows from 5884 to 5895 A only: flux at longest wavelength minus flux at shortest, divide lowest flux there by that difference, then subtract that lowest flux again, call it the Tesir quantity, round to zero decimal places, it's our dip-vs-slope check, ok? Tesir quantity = -31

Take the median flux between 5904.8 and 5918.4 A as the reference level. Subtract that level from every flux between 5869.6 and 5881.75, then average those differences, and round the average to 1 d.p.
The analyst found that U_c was 1.5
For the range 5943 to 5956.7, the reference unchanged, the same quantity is -1.3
